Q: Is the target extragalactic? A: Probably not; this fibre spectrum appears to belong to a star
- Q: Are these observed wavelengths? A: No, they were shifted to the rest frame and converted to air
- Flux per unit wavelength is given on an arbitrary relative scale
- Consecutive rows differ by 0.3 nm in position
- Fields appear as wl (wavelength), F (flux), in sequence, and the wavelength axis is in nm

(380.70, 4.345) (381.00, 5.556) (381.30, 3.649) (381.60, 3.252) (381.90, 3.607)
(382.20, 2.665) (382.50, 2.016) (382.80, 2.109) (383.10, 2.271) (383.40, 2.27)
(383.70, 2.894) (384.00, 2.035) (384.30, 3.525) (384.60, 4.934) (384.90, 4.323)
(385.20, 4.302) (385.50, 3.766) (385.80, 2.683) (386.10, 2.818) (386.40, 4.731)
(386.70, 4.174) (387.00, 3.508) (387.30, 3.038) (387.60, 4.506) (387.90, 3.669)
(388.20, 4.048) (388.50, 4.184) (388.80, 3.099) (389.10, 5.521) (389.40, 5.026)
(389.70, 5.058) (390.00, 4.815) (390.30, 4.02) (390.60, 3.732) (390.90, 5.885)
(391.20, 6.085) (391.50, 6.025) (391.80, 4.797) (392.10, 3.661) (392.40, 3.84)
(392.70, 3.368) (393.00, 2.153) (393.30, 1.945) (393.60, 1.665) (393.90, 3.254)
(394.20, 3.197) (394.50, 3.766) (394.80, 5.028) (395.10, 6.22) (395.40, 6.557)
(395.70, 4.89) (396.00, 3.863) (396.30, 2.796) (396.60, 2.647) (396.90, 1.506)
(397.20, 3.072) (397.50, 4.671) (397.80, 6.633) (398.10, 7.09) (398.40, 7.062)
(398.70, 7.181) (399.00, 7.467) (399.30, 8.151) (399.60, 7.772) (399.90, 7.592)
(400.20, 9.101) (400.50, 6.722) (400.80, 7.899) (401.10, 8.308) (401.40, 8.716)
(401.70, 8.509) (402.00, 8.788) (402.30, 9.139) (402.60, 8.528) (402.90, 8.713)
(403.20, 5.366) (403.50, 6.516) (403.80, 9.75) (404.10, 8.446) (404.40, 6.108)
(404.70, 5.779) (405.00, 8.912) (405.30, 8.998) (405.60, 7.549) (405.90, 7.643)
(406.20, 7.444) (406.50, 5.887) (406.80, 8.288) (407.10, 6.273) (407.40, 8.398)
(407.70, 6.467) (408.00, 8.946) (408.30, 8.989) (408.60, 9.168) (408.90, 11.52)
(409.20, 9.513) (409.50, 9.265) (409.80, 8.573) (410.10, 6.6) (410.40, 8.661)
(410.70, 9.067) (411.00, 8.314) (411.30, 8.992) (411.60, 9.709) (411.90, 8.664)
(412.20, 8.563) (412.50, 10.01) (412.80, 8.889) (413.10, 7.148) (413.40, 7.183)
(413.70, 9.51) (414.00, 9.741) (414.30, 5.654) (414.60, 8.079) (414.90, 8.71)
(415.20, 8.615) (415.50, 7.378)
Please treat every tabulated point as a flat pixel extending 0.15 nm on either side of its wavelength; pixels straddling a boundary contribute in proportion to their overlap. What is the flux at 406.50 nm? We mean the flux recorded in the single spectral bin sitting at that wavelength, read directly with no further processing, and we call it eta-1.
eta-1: 5.887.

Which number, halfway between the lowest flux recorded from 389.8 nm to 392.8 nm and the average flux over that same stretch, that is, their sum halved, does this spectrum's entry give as 4.0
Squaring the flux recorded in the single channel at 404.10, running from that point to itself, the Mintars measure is 71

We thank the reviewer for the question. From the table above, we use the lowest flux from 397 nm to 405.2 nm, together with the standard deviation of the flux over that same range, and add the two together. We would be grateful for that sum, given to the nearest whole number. 5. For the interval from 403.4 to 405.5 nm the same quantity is 7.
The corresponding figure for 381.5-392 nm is 3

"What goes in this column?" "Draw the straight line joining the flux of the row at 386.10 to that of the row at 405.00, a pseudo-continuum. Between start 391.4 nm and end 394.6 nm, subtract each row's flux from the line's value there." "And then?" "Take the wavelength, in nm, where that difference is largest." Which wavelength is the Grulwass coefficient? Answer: 393.60 nm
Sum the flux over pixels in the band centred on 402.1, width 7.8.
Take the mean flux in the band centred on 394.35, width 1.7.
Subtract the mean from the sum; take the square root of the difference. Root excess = 14.2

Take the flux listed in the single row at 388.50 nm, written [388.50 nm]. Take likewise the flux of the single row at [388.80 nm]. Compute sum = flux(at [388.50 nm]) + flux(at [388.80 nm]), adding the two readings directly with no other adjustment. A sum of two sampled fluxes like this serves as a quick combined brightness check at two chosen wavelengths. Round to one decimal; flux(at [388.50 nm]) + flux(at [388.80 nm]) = 7.3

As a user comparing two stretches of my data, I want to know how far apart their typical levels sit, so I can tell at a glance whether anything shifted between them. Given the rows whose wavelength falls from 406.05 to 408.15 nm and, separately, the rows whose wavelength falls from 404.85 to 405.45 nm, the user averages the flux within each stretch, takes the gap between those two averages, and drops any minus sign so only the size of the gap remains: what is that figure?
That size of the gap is 2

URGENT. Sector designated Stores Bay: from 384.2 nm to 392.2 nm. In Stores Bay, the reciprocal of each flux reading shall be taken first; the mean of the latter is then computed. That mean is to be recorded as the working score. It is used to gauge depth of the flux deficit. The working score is 0.24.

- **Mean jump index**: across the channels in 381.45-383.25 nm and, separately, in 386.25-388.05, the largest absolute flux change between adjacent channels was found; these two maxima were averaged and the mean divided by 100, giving 0.012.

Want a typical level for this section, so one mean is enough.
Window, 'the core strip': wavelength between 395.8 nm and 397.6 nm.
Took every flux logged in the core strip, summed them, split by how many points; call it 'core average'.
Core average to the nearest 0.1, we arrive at 3.1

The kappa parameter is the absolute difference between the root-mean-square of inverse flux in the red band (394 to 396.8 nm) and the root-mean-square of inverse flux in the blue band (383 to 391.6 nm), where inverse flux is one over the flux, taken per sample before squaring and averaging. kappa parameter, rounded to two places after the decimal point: 0.02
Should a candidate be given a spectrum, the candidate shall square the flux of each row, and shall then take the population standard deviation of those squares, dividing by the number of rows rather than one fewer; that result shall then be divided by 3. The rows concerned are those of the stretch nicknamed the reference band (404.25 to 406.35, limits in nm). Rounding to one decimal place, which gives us 5.7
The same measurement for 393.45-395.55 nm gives 4.7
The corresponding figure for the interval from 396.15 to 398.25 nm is 6.0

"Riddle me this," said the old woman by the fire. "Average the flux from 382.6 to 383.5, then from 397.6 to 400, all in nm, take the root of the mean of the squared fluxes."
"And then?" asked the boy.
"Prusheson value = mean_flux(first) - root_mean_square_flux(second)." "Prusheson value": -5.2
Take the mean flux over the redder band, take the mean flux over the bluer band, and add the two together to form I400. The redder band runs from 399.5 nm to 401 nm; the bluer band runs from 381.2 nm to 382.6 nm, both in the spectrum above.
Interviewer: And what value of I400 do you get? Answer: 10.9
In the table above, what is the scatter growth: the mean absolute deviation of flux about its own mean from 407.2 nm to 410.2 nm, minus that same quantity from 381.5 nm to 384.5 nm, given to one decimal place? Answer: 0.5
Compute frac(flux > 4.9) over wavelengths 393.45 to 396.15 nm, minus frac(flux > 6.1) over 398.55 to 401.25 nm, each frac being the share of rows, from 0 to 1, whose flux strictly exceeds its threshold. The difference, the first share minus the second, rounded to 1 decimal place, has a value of -0.7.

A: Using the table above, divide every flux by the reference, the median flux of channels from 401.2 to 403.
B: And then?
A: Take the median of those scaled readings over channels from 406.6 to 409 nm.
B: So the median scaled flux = 1.0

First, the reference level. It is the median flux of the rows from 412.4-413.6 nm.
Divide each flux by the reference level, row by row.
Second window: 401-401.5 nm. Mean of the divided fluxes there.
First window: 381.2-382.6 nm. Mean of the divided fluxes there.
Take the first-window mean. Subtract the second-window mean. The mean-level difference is -0.68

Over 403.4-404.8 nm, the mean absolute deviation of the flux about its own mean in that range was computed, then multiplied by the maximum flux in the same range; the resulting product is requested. 14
